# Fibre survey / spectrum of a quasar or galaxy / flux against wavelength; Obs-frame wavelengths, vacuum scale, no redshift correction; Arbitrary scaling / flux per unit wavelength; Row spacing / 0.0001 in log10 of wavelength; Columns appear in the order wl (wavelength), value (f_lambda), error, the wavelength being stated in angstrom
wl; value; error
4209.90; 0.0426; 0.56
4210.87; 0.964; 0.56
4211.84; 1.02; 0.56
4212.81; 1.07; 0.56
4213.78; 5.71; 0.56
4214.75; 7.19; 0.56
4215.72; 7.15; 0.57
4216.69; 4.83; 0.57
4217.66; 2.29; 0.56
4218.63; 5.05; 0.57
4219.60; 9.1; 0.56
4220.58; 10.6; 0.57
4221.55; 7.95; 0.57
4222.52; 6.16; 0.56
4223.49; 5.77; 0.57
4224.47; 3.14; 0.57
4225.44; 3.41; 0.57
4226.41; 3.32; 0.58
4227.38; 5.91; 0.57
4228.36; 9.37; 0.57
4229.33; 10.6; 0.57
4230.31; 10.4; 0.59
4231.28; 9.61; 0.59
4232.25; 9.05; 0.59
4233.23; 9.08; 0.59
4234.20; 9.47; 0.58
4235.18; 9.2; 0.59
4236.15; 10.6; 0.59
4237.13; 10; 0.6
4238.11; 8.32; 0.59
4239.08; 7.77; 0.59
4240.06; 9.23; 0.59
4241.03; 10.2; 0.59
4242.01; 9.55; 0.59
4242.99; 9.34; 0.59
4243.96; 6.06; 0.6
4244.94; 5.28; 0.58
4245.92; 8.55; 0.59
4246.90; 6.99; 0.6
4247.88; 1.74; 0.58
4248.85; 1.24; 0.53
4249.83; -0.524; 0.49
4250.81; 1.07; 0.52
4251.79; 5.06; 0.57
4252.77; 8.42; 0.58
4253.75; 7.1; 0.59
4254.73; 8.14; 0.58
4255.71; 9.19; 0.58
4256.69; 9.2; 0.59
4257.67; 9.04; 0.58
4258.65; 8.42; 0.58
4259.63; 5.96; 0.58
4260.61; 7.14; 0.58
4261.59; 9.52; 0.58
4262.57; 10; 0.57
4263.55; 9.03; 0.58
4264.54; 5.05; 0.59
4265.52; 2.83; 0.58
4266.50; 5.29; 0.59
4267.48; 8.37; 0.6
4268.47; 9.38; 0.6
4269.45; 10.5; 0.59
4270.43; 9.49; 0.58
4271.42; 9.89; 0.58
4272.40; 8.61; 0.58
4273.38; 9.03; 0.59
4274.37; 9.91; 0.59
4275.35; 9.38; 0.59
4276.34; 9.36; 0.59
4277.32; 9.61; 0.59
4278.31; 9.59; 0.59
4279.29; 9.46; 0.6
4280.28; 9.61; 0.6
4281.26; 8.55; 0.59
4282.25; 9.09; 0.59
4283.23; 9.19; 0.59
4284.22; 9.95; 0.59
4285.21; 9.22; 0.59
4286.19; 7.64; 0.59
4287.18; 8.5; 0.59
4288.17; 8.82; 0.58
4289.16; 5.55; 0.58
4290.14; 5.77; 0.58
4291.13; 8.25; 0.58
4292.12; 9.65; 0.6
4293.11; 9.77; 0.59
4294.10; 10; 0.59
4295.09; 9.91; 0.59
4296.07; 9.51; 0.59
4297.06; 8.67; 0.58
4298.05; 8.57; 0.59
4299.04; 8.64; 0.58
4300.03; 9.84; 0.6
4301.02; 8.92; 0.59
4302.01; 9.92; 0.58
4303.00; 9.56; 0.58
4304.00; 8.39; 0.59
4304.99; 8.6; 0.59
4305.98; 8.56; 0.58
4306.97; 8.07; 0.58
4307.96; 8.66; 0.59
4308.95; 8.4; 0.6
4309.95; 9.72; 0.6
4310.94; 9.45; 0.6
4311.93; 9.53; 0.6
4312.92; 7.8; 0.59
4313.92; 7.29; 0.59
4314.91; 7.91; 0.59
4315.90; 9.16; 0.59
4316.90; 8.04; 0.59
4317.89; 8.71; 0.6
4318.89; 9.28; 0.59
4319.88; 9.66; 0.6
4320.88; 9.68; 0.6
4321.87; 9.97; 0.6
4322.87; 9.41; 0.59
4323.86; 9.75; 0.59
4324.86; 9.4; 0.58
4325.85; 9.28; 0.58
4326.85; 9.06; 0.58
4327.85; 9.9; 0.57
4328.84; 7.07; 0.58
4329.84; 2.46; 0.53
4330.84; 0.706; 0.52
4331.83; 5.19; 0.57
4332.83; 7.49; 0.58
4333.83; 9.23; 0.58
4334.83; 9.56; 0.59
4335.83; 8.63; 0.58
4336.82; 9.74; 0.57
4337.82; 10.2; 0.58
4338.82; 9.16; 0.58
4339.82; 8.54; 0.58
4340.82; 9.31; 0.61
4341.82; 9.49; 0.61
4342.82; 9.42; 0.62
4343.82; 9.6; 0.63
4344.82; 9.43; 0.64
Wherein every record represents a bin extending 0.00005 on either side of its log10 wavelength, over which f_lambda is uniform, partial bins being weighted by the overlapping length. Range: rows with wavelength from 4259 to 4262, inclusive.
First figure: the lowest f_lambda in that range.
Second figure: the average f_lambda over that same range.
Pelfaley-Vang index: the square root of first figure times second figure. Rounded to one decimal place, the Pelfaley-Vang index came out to 6.7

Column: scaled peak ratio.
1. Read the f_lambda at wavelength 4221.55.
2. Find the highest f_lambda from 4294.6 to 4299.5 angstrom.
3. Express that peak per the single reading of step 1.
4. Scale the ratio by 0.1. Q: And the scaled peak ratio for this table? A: 0.125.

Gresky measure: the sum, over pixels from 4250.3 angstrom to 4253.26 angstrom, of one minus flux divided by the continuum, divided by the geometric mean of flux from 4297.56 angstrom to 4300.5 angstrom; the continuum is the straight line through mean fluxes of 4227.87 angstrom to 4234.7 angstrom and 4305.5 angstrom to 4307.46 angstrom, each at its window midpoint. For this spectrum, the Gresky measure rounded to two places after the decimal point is 0.16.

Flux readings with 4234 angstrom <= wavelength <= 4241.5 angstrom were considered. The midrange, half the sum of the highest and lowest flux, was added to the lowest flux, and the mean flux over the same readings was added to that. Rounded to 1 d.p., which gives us 26.3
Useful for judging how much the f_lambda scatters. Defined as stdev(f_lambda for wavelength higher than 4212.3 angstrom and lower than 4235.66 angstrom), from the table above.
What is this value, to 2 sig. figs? 2.8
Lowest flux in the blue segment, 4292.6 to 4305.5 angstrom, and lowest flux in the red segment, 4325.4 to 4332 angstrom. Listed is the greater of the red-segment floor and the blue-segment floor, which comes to 8.4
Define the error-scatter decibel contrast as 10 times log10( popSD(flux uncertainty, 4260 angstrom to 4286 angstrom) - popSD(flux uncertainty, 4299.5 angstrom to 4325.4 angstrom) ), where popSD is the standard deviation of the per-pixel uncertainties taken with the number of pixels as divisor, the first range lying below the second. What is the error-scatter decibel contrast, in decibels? -37.6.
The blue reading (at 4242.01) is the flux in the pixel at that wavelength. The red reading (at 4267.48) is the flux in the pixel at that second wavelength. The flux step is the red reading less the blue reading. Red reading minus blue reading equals -1.2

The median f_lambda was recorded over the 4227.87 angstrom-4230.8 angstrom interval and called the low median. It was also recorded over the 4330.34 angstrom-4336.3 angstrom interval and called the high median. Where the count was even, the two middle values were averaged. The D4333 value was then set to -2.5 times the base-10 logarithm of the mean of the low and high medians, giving -2.41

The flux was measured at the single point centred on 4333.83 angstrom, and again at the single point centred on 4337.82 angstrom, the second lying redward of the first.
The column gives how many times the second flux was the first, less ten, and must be -8.89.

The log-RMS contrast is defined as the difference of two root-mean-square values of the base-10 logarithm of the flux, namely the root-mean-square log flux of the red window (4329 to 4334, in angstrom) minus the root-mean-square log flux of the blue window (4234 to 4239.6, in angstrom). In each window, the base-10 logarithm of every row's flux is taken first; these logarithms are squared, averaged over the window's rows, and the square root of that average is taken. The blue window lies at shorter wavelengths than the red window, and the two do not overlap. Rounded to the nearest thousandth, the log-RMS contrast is -0.273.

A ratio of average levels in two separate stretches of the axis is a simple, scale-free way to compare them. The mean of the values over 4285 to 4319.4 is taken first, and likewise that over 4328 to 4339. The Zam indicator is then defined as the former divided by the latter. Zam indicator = 1.2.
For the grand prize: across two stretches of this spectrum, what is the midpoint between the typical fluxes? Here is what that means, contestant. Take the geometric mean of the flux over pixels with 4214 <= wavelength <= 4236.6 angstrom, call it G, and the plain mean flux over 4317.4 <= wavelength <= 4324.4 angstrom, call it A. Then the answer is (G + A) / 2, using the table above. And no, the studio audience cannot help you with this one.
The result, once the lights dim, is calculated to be 8.1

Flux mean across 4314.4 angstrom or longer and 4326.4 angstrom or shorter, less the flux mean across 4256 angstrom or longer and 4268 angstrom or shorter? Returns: 1.7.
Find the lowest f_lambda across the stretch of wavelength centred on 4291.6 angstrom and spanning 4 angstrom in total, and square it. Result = 33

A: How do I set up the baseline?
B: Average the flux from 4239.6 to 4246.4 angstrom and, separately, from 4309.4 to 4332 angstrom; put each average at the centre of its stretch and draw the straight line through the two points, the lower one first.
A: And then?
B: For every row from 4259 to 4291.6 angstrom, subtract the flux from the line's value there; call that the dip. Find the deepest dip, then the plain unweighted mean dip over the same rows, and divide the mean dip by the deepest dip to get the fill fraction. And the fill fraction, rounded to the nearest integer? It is 0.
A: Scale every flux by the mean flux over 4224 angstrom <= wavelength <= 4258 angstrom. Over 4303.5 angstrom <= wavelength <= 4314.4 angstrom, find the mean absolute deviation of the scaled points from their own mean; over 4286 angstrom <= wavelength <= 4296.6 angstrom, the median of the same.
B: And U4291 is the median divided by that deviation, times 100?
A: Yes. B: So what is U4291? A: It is 1607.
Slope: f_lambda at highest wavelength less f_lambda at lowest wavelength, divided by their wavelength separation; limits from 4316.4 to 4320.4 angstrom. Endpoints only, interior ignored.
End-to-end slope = 0.5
